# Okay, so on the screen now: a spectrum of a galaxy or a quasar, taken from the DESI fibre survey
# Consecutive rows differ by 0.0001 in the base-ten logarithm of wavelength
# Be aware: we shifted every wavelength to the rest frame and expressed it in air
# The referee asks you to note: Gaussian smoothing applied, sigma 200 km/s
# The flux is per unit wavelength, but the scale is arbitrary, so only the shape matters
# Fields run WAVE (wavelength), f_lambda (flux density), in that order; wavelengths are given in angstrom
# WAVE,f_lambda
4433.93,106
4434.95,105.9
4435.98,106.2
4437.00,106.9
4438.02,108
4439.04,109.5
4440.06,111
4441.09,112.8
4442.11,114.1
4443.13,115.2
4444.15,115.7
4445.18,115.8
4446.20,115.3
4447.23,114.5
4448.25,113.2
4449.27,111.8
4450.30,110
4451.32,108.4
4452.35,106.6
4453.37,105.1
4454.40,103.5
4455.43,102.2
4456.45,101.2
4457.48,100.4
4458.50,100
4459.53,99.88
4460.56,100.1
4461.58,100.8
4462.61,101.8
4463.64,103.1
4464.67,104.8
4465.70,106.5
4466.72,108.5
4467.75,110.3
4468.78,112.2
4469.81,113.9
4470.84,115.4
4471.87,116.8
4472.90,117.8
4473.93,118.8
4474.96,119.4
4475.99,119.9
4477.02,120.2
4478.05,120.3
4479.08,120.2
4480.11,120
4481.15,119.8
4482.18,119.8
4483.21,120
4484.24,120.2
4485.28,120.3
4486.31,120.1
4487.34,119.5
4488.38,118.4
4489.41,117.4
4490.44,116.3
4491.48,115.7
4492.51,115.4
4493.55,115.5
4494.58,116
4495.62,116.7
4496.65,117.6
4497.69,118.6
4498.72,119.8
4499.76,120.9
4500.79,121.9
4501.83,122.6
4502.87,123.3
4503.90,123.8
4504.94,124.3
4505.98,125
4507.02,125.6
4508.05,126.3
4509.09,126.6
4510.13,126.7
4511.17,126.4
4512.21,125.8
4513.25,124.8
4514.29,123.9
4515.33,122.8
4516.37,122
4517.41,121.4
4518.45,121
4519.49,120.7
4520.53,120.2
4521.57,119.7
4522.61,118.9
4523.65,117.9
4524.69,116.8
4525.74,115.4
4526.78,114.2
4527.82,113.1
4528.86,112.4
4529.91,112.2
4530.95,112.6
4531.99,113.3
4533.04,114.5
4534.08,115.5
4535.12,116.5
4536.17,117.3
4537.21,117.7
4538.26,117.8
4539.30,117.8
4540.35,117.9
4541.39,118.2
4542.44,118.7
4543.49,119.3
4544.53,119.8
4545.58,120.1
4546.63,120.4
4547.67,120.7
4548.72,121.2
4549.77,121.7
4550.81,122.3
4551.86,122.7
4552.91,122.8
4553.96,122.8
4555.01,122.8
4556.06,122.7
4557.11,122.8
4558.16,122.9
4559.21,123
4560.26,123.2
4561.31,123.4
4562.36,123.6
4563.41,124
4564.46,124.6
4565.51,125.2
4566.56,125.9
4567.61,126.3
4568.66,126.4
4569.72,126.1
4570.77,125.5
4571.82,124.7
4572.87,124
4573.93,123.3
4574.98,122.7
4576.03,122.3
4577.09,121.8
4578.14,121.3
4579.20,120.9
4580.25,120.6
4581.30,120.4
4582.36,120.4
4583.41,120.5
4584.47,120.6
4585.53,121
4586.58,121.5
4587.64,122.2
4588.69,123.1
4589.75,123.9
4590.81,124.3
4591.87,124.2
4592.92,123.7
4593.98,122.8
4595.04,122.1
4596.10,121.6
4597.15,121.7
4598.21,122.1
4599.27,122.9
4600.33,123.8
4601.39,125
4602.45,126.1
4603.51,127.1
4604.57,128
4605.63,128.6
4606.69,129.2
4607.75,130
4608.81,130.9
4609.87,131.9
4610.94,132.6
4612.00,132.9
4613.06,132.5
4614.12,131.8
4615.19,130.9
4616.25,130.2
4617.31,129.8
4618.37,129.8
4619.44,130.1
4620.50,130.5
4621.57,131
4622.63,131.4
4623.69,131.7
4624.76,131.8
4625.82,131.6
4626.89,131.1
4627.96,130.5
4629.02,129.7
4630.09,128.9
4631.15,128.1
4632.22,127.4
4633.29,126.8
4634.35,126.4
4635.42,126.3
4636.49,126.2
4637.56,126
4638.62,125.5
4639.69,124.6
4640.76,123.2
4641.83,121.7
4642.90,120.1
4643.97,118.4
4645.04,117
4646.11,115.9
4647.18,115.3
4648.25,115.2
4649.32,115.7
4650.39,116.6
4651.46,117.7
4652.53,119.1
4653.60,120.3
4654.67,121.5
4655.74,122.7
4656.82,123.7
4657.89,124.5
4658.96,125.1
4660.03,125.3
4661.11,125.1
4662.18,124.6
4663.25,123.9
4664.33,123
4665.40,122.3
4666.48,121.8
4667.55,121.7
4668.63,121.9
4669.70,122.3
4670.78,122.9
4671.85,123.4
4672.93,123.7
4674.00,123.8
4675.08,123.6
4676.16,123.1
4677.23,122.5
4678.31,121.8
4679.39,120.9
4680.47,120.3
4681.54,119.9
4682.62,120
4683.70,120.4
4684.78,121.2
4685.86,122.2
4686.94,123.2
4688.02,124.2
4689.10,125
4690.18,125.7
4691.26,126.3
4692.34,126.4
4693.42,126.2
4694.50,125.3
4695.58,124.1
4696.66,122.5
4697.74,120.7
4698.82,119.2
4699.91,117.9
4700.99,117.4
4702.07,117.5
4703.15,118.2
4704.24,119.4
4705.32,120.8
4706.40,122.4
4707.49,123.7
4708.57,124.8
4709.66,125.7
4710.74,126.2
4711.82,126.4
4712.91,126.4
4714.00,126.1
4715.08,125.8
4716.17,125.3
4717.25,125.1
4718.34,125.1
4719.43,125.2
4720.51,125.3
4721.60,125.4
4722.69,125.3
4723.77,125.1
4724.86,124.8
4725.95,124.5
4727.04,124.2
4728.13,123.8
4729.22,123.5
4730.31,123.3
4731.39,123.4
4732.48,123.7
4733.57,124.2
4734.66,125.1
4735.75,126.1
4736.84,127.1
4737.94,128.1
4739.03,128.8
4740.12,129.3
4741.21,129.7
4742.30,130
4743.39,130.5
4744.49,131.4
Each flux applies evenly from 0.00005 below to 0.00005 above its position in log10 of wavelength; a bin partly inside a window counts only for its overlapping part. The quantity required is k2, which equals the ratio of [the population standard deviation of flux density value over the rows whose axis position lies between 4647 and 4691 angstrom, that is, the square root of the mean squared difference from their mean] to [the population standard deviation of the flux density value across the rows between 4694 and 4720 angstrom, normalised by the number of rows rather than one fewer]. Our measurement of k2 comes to 0.9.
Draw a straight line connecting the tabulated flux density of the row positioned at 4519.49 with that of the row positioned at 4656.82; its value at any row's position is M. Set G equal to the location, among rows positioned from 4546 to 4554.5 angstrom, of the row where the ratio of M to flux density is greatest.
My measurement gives 4546.63 angstrom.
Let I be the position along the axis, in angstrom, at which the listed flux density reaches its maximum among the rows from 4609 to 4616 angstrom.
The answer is 4612.00 angstrom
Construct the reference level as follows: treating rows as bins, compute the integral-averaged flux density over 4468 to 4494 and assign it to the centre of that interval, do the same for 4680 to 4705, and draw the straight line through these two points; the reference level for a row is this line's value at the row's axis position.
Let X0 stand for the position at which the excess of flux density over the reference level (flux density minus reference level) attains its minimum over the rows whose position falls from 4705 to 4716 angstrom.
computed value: 4705.32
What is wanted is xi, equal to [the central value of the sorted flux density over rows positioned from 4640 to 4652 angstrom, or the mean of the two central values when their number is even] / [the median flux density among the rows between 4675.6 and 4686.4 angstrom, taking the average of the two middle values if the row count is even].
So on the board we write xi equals 0.97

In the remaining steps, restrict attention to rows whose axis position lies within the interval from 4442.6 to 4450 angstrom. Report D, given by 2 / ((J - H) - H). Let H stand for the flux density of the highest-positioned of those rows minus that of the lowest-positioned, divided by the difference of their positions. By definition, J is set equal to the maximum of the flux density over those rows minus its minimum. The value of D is 0.4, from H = -0.6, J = 4.0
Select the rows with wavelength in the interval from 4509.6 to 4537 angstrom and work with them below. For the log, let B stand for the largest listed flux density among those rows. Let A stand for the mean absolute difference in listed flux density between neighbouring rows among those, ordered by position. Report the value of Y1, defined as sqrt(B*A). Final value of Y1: 10.0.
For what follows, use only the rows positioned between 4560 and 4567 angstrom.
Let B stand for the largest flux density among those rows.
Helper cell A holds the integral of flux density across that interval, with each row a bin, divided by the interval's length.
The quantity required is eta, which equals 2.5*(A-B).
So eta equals -4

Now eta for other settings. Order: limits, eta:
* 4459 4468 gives -16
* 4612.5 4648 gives -14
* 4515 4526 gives -8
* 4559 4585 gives -8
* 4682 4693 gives -8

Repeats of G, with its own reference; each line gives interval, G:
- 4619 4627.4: 4619.44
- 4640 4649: 4648.25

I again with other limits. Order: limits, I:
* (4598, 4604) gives 4603.51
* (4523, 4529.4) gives 4523.65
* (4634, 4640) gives 4634.35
